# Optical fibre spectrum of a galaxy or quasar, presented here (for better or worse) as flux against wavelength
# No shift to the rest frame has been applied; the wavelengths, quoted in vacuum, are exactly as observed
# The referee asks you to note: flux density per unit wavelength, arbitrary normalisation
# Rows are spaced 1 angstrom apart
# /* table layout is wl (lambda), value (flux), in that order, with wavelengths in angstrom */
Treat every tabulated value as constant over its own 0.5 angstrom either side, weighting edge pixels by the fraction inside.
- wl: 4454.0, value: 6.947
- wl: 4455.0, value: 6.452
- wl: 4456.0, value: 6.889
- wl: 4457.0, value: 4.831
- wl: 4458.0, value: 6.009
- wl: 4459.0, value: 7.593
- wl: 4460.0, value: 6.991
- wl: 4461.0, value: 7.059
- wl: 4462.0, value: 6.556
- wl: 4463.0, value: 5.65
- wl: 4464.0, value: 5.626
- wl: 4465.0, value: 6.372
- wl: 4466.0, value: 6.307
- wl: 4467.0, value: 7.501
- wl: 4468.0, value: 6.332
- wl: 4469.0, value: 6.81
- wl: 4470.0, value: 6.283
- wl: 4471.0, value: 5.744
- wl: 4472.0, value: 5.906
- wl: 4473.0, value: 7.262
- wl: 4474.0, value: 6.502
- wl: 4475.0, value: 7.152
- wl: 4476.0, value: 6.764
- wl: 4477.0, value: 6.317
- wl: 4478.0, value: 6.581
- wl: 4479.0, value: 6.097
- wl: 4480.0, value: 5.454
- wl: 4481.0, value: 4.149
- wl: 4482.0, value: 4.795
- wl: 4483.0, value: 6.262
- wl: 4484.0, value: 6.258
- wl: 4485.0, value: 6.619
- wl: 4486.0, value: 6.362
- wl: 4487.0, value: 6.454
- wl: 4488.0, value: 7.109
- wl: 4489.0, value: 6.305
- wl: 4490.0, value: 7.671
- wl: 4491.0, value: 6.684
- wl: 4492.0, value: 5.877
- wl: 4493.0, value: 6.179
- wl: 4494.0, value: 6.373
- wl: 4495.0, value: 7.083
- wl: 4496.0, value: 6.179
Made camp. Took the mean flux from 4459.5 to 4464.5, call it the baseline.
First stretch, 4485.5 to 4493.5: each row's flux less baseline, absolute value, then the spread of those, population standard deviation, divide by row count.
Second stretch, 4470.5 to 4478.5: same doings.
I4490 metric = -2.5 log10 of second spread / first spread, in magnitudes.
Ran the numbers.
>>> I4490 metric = 0.39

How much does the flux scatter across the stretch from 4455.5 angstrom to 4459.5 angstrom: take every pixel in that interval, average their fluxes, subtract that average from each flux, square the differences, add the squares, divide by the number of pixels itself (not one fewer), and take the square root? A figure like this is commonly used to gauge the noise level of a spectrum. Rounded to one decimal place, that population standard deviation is 1.0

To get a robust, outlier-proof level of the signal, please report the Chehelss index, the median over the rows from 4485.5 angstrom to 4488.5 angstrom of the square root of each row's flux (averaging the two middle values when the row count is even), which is 2.54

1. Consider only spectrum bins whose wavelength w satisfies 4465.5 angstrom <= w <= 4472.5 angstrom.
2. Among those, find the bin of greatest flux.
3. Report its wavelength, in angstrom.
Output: 4467.0 angstrom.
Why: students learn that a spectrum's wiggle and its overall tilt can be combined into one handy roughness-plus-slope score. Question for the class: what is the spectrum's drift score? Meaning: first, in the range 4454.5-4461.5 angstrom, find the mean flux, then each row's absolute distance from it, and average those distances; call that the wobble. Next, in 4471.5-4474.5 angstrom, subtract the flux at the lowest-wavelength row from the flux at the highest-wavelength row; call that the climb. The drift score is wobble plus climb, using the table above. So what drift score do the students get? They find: 1.27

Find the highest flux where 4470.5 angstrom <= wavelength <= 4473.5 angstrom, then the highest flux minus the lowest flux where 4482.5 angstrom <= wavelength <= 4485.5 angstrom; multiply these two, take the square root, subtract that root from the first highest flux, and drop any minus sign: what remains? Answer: 5.6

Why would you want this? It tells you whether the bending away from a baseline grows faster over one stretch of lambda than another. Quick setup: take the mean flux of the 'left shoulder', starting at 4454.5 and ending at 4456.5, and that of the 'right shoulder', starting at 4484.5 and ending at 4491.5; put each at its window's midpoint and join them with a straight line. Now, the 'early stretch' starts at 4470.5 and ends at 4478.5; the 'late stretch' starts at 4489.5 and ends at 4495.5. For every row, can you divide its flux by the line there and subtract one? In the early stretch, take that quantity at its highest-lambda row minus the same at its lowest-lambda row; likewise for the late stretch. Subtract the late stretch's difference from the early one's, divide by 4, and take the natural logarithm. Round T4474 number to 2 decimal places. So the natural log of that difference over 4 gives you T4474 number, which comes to -2.94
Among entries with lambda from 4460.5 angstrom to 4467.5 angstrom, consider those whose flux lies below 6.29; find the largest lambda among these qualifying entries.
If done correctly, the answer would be 4464.0 angstrom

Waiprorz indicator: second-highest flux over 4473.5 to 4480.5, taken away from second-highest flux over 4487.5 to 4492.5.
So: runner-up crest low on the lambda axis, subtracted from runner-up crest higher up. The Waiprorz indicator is 0.3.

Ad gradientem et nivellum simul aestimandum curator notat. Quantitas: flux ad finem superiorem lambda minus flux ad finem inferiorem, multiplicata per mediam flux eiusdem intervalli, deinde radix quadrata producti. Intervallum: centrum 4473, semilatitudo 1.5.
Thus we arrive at 1.98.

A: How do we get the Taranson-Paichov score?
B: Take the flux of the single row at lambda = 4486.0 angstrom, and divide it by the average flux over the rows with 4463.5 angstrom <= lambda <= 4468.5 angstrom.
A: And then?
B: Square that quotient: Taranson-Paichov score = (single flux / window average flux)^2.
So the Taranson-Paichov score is 0.98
